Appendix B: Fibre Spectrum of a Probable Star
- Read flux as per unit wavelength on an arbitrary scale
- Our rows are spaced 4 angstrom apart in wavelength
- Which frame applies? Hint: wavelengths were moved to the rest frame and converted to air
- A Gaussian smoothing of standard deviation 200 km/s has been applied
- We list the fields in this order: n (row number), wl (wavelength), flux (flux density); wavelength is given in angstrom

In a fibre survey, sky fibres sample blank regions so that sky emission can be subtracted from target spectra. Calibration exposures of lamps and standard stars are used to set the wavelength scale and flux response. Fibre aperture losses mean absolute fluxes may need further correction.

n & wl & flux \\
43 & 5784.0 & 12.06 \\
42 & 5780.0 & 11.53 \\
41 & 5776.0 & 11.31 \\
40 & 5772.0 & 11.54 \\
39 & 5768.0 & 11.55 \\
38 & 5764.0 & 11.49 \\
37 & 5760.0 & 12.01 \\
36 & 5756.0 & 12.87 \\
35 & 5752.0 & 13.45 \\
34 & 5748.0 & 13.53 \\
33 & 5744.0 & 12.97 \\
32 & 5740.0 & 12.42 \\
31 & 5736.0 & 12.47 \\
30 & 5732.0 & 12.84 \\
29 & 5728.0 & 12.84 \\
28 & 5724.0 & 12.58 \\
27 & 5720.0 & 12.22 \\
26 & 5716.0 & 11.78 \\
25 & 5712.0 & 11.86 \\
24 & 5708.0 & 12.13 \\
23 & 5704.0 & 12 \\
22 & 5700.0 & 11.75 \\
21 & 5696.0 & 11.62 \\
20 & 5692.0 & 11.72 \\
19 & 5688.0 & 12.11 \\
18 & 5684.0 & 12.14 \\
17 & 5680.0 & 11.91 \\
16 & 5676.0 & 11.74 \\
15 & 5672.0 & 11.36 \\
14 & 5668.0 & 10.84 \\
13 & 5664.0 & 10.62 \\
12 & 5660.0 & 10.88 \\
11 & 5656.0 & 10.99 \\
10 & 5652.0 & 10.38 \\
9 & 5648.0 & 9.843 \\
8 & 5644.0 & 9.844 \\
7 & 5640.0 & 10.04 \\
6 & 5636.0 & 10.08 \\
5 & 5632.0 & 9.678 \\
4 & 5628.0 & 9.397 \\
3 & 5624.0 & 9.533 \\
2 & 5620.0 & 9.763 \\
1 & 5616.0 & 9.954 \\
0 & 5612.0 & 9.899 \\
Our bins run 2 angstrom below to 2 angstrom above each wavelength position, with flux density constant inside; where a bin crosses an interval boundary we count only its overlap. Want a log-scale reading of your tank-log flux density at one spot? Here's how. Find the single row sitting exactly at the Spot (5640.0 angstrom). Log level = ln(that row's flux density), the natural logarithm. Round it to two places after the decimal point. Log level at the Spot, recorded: 2.31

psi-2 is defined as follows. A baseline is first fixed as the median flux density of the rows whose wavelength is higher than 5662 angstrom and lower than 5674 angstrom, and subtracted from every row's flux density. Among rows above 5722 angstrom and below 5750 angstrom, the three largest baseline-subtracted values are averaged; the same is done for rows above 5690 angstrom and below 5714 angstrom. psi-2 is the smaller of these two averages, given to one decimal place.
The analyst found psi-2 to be 1.2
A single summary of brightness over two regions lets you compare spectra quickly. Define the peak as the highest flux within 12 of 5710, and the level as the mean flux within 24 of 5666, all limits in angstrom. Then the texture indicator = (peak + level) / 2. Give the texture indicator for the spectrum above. 11.6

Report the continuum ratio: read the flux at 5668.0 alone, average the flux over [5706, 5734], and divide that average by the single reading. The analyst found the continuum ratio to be 1.14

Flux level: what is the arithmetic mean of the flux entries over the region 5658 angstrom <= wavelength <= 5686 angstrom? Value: 11.4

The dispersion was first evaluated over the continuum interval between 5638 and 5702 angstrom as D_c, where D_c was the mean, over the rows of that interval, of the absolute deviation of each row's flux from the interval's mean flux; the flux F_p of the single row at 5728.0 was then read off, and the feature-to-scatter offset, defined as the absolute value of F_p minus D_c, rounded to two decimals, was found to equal 12.16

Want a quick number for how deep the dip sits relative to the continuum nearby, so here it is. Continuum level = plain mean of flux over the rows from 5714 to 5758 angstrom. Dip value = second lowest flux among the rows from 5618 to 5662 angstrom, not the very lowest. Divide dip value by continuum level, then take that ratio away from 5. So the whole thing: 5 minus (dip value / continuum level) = 4.25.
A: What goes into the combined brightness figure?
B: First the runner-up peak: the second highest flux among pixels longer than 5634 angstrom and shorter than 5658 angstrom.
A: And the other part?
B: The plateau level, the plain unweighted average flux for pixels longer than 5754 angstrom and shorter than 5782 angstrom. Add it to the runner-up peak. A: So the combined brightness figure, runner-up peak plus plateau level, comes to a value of 22.1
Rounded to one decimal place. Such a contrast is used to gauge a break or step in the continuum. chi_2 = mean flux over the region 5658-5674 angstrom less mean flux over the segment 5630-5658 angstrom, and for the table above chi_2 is 0.8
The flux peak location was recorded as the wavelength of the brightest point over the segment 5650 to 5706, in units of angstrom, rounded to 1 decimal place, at 5684.0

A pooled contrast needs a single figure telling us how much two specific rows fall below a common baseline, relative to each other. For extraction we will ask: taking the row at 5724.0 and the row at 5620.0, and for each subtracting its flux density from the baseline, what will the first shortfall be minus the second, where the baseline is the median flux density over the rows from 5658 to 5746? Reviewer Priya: -2.8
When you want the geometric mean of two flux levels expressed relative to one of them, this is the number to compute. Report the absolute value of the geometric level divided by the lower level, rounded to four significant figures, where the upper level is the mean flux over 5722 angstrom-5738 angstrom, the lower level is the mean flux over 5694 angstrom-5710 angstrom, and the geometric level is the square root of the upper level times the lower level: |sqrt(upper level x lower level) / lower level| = 1.033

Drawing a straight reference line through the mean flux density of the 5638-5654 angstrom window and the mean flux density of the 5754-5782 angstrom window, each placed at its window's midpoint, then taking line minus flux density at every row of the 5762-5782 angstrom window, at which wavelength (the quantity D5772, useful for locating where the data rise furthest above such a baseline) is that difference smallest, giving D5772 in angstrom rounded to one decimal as 5768.0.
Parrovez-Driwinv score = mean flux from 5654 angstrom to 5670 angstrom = 10.8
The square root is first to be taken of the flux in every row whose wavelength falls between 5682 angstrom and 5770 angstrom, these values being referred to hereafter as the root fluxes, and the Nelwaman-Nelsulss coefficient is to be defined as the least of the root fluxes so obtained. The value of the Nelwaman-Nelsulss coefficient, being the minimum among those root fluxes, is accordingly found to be 3.39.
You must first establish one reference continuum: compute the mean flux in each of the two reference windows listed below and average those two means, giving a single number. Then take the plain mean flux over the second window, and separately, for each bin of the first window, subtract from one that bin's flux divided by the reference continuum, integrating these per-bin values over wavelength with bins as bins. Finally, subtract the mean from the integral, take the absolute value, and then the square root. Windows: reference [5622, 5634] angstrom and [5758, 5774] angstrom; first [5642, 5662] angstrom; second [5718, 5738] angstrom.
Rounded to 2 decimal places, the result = 3.49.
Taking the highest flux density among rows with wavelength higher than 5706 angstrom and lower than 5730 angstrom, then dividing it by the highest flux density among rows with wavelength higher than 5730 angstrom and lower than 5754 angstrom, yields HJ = 0.95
